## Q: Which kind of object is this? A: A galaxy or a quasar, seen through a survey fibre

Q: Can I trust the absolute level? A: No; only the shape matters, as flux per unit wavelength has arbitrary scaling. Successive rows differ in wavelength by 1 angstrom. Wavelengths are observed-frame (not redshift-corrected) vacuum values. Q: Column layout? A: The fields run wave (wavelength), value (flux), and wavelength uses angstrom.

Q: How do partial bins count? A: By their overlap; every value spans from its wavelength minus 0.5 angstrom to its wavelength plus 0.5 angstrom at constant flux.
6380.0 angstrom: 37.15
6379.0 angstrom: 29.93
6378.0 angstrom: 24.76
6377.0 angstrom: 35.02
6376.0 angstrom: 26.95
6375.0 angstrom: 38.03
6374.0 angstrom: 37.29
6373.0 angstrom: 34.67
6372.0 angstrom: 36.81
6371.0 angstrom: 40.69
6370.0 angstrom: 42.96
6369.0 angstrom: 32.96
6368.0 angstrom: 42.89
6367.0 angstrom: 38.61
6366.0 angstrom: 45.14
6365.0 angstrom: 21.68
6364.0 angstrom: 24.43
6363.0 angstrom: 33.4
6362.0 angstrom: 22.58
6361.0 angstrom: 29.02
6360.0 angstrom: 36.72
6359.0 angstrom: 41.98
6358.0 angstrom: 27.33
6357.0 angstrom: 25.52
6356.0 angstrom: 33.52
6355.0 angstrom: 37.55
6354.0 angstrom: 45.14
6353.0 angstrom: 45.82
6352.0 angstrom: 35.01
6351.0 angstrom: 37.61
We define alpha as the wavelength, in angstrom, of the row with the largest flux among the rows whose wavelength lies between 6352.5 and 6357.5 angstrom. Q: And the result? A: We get 6353.0 angstrom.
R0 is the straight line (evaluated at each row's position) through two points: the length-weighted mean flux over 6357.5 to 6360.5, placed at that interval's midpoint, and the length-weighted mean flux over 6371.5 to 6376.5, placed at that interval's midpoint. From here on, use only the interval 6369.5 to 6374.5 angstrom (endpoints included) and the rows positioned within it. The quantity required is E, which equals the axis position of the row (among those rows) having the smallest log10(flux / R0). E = 6373.0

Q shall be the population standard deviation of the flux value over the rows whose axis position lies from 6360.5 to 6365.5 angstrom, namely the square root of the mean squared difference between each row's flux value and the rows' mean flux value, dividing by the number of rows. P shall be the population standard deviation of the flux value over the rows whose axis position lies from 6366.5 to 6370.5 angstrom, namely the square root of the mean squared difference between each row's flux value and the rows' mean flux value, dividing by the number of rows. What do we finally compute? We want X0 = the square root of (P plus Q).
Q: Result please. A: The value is 2.9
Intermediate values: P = 4.1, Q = 4.4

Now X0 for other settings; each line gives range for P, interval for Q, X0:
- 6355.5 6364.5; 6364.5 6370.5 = 3.7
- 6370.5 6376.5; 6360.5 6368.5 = 3.6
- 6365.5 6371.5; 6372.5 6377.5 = 2.8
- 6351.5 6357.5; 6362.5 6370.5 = 3.9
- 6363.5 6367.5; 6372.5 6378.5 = 3.8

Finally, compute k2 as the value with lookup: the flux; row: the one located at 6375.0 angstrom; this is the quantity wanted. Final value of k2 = 38.03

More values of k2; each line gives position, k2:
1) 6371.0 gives 40.69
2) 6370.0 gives 42.96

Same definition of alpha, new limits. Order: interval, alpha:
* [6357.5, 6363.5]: 6359.0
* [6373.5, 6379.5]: 6375.0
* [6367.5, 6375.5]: 6370.0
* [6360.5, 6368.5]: 6366.0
